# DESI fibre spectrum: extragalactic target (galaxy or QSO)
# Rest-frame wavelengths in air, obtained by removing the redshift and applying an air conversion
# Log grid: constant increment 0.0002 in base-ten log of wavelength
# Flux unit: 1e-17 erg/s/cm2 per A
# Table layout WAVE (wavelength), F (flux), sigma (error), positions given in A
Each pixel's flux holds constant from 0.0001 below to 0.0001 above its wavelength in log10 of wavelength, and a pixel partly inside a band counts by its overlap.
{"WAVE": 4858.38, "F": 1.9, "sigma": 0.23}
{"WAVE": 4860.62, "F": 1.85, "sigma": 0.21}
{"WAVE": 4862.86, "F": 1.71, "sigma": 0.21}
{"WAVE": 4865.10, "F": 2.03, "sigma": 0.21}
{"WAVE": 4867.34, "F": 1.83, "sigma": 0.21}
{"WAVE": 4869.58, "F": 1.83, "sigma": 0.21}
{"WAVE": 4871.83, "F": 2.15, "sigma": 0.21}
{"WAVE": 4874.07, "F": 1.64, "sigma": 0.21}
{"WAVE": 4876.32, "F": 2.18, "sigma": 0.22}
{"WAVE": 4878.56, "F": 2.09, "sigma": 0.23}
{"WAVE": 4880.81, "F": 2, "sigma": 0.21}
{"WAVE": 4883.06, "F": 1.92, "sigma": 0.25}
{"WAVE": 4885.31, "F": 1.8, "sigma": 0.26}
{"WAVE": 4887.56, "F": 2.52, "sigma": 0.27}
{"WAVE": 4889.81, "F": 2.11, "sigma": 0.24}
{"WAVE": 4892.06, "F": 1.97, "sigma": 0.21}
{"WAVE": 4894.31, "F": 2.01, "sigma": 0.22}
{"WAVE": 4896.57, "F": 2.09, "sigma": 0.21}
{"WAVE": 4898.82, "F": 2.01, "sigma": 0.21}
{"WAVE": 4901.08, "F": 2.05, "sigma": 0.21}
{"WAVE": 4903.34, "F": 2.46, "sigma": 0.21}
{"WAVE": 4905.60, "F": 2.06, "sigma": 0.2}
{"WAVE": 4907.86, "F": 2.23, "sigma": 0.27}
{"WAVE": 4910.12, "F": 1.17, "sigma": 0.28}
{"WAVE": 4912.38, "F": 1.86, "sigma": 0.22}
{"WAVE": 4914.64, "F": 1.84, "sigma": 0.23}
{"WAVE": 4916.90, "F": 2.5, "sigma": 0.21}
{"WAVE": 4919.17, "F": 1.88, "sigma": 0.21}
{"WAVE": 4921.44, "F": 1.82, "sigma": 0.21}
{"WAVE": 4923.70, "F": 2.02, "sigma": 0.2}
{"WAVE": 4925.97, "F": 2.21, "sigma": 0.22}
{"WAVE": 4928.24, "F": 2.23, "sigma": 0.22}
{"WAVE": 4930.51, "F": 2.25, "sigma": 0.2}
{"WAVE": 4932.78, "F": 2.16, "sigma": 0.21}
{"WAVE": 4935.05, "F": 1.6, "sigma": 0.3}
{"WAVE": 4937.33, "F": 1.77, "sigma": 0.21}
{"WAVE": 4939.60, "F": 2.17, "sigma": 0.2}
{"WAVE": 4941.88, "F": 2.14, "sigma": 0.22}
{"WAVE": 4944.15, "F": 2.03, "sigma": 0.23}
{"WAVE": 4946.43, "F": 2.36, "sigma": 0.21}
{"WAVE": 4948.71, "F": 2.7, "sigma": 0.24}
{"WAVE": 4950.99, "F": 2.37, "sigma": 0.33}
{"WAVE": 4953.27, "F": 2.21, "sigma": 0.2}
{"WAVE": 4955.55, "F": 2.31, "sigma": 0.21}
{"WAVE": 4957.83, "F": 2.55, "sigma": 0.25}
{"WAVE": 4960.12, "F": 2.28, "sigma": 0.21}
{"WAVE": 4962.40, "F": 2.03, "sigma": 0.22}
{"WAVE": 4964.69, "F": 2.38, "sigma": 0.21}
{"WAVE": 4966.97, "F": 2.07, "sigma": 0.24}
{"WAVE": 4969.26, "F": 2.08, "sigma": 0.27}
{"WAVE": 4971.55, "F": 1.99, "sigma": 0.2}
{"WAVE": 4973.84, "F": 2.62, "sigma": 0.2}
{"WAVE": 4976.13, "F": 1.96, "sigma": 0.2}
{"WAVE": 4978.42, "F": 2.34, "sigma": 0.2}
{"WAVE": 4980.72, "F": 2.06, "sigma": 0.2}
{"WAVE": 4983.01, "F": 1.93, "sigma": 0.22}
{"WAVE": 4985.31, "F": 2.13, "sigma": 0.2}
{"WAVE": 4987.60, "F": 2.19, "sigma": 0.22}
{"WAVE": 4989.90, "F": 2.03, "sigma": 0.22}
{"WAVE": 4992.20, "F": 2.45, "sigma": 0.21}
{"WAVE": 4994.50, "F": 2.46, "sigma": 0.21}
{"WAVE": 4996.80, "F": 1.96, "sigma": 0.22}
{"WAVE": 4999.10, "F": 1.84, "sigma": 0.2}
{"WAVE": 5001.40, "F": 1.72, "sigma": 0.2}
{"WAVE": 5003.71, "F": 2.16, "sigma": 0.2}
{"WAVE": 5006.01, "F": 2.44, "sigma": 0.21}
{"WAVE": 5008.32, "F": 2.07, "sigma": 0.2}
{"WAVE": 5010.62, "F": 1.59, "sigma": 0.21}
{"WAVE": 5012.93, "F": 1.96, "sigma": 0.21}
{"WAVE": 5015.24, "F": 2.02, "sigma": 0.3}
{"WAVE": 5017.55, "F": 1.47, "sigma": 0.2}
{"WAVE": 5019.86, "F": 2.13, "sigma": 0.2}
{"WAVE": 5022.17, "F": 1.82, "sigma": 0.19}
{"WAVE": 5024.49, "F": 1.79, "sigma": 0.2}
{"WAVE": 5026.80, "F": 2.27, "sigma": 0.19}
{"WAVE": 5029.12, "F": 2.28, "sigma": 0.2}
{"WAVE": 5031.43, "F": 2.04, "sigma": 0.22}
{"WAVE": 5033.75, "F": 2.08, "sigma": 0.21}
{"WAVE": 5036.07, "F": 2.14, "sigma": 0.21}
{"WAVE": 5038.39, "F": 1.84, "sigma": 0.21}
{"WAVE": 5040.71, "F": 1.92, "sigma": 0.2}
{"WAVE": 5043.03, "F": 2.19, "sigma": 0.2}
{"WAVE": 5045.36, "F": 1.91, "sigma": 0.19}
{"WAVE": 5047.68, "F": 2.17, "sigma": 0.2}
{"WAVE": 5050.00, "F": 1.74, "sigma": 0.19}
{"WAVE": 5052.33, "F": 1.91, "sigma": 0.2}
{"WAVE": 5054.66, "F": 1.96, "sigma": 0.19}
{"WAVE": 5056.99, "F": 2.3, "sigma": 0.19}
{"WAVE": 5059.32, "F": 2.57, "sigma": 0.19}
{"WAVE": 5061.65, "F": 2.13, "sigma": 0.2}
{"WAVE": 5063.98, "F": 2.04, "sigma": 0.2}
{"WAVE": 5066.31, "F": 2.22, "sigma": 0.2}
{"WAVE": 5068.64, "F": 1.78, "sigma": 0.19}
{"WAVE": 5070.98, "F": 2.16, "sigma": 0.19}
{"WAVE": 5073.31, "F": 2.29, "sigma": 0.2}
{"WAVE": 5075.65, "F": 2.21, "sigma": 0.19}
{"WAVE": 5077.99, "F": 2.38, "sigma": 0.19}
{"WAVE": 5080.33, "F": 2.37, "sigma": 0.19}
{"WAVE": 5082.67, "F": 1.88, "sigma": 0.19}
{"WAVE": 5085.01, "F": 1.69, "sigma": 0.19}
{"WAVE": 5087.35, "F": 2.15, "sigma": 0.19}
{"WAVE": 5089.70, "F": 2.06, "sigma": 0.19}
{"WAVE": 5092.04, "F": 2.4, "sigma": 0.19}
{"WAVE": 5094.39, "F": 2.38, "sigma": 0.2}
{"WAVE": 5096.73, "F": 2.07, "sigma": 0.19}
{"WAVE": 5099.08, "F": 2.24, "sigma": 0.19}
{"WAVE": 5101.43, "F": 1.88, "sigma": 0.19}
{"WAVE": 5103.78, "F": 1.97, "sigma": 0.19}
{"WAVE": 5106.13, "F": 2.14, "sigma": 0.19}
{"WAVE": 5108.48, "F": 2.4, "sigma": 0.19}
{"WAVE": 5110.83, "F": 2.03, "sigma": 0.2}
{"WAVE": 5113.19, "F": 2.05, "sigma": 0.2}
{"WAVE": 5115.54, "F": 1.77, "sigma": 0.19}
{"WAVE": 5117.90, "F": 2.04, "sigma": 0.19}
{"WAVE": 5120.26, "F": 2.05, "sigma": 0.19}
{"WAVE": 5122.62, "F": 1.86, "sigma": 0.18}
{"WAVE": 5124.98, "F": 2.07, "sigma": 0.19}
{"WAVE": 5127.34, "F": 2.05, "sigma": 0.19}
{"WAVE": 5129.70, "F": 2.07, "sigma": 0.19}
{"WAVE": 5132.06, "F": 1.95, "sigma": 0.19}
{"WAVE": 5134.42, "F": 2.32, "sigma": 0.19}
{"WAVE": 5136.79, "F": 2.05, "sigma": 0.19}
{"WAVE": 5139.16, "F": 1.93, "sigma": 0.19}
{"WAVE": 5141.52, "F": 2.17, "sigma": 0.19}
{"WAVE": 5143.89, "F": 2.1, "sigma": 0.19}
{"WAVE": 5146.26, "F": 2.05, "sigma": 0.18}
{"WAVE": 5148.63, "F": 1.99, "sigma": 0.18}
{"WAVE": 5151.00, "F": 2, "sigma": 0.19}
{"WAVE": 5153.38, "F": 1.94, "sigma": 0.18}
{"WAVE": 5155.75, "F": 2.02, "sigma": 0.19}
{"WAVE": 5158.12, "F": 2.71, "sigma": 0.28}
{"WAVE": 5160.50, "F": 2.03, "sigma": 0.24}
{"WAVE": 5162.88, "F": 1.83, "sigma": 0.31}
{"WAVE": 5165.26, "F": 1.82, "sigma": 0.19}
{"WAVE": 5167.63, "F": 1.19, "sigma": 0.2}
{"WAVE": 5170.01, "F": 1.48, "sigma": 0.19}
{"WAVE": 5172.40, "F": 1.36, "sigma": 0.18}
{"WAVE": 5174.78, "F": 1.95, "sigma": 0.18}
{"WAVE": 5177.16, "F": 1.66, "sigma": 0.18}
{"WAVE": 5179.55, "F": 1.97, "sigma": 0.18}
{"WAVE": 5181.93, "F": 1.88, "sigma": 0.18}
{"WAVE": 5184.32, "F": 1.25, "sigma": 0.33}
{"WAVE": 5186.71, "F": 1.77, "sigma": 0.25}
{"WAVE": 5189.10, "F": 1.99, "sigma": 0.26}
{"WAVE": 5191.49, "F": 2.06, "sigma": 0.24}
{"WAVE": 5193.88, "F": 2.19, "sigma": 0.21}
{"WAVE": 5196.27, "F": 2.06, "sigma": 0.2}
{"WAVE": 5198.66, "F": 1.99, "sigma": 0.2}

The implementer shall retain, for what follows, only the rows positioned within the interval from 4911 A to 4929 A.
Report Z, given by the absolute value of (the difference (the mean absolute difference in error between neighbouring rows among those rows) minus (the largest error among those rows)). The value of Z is 0.22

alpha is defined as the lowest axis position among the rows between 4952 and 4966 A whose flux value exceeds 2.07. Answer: 4953.27 A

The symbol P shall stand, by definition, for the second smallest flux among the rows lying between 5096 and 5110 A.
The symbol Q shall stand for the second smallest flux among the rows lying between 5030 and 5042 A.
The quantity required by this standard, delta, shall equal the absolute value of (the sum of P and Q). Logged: 3.89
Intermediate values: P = 1.97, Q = 1.92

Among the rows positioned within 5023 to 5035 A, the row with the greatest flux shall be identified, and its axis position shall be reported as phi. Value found 5029.12 A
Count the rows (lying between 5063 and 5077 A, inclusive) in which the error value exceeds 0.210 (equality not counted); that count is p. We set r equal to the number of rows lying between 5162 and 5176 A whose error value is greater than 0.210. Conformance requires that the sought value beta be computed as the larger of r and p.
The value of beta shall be 1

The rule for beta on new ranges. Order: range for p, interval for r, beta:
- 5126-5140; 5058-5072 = 0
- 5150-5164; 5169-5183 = 3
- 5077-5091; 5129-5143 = 0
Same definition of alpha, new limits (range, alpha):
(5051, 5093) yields 5056.99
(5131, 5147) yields 5134.42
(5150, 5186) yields 5158.12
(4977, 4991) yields 4978.42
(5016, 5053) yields 5019.86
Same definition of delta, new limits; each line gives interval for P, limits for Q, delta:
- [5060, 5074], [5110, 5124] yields 3.90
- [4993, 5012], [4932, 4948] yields 3.49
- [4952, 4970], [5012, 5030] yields 3.86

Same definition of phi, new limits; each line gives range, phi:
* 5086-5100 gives 5092.04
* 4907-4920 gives 4916.90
